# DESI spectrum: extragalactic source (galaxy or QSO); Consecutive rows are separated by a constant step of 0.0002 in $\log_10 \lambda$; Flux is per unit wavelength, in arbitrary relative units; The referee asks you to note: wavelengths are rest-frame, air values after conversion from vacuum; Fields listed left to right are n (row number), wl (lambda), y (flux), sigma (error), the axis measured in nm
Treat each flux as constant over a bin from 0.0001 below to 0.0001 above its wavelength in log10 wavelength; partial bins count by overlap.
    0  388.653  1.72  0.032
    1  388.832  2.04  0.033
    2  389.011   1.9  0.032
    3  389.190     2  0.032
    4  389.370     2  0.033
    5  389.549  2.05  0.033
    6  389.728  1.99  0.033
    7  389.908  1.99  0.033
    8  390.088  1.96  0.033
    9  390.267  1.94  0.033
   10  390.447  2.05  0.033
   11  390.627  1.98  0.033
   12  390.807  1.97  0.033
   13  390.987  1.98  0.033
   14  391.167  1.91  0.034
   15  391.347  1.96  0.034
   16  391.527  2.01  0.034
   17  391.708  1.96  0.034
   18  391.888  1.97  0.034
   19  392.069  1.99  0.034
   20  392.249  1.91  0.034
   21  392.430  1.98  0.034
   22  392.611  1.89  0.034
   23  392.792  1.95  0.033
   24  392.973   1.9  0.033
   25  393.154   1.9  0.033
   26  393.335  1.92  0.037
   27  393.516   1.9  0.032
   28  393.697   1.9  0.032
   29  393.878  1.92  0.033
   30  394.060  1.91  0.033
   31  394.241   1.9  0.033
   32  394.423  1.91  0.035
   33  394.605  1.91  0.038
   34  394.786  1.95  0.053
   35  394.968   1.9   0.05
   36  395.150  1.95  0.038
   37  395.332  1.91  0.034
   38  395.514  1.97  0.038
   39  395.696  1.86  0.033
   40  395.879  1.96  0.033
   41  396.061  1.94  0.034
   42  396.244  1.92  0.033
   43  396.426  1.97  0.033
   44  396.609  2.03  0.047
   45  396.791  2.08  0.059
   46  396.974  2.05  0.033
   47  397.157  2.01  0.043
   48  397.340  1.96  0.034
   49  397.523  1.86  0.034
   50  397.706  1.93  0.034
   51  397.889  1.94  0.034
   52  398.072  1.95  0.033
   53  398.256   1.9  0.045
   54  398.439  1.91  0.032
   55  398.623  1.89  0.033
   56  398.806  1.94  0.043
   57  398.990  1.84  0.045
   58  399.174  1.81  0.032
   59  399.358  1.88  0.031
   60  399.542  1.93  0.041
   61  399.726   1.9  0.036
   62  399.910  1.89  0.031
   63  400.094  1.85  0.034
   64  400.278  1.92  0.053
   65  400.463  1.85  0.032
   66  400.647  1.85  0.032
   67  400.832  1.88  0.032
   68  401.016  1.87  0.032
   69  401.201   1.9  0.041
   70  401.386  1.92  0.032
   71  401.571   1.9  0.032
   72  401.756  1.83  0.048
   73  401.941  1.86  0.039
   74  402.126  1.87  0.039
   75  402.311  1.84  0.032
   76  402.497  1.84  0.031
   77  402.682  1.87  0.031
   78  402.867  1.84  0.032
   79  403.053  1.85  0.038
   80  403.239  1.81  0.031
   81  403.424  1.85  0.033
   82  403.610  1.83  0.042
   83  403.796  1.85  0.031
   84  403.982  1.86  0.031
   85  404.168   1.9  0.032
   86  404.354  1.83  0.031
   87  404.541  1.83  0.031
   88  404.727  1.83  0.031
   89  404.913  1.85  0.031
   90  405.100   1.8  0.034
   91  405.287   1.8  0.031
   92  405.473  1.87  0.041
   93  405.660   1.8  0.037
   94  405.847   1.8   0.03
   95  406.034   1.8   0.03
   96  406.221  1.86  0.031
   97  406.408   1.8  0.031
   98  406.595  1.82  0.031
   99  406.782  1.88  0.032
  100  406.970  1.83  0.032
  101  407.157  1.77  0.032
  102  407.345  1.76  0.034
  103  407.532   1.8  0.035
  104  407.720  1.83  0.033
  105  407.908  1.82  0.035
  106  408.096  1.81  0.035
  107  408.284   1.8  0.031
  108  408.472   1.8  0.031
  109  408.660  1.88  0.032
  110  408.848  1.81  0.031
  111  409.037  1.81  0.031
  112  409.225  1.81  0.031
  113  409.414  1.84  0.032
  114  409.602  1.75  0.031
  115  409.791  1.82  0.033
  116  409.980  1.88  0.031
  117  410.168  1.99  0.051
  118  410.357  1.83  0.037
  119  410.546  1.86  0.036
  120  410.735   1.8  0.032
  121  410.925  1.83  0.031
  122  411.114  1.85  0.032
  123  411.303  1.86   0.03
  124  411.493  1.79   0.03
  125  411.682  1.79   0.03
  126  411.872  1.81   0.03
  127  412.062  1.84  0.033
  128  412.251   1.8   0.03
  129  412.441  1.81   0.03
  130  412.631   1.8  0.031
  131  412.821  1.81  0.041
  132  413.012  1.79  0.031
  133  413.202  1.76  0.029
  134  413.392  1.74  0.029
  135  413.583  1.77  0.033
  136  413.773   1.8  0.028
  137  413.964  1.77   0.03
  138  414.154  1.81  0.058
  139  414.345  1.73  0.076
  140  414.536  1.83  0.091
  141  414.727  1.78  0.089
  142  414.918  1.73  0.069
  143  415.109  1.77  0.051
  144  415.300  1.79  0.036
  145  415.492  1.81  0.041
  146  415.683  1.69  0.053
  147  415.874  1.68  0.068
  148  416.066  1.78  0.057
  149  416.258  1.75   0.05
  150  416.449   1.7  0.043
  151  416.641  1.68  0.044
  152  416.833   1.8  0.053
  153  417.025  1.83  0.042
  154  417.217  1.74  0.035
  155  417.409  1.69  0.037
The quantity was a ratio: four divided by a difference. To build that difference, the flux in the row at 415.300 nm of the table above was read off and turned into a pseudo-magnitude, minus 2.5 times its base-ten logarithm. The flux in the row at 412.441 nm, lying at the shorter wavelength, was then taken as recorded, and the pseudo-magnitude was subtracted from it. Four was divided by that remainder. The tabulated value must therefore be 1.64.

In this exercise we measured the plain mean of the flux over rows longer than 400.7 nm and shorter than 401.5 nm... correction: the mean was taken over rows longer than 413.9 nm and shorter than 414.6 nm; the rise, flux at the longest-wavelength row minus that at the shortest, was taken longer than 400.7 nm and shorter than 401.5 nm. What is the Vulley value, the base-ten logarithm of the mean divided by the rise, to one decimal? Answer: 1.6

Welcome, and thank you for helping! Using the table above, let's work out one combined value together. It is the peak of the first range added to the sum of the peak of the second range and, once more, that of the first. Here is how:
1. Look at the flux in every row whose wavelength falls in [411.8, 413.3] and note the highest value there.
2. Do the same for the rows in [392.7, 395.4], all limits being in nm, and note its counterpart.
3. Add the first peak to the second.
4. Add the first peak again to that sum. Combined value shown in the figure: 5.63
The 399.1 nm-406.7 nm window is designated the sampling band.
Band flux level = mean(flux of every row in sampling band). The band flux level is 1.85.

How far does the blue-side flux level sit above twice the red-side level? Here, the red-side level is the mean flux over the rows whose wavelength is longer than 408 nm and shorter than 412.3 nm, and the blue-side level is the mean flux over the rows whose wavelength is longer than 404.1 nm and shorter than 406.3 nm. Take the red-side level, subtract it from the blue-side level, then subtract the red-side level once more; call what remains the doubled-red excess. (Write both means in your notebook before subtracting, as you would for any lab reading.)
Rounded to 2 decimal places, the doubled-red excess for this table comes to -1.83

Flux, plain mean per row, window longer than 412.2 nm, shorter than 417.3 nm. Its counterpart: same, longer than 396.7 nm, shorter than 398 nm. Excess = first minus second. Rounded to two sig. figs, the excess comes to -0.21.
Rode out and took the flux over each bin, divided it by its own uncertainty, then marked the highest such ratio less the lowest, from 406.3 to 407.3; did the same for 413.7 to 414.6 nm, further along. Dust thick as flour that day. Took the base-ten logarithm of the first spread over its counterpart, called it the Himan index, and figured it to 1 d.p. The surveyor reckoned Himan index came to -1.1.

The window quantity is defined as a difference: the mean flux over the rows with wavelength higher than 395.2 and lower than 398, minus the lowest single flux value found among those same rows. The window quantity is 0.099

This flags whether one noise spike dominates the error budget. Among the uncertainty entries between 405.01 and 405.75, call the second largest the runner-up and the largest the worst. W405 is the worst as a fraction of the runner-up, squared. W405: 1.23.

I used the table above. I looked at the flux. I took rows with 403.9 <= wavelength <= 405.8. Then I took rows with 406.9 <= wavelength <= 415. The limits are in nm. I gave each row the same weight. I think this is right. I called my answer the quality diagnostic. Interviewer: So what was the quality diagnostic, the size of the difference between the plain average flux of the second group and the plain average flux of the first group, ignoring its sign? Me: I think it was 0.03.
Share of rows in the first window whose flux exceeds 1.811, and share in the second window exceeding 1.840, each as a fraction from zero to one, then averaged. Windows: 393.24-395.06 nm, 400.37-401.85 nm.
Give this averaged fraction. 0.94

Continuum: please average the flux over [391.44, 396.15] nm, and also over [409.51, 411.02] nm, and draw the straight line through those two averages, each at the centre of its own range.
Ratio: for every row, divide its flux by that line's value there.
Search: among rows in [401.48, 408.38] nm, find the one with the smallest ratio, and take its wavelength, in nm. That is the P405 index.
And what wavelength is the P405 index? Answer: 407.345 nm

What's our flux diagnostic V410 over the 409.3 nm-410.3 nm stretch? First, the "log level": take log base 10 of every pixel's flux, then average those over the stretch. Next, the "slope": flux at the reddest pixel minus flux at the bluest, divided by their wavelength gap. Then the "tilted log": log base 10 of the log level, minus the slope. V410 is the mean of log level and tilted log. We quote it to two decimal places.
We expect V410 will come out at -0.25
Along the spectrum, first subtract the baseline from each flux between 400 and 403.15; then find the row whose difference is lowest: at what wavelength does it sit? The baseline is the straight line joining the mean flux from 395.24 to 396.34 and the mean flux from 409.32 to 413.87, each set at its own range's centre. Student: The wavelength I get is 401.756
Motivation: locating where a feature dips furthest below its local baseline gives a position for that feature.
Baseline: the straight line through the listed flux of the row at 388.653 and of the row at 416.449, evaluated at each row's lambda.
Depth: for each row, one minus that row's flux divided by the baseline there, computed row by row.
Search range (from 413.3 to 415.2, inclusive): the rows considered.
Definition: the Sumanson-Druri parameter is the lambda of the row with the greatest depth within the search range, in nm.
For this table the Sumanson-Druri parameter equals 414.345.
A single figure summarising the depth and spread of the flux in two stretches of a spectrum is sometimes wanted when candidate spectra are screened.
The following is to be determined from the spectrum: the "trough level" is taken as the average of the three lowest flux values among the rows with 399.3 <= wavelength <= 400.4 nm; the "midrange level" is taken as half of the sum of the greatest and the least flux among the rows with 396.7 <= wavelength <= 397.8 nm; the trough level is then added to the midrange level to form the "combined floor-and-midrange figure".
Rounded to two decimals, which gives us 3.84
